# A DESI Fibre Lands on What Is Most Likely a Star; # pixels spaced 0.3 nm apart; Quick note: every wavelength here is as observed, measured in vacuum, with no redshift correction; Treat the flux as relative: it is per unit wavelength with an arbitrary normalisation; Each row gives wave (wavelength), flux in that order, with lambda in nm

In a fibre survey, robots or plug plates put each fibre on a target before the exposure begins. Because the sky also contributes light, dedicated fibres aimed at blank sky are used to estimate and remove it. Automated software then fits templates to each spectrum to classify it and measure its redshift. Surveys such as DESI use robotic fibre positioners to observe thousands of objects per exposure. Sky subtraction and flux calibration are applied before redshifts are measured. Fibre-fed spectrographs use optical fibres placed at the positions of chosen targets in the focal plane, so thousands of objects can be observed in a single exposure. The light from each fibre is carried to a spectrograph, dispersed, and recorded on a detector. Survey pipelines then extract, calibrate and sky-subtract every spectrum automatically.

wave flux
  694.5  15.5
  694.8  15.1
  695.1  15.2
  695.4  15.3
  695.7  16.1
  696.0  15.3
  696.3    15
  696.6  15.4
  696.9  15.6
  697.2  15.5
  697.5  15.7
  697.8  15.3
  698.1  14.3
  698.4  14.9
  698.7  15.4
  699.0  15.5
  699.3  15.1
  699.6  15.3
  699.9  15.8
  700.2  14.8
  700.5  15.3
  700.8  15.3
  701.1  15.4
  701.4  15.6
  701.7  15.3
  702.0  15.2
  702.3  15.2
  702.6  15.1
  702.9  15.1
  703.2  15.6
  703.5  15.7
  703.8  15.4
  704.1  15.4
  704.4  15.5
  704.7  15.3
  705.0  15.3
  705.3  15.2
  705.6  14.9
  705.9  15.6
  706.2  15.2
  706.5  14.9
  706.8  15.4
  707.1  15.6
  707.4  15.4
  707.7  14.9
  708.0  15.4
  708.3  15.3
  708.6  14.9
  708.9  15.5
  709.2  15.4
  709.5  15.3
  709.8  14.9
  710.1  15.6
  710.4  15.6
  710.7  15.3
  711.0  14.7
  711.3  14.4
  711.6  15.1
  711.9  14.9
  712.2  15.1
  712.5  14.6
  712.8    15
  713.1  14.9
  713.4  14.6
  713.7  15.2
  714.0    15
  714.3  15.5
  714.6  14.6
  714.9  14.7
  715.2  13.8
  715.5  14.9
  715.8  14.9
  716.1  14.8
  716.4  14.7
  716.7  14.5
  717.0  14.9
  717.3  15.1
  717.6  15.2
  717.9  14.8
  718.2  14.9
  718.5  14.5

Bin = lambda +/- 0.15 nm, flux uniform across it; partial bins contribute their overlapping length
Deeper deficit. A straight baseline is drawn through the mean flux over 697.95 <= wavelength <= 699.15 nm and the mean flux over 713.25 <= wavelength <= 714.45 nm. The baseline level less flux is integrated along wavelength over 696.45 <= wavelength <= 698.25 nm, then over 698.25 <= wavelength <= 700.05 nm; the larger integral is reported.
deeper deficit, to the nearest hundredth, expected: -0.50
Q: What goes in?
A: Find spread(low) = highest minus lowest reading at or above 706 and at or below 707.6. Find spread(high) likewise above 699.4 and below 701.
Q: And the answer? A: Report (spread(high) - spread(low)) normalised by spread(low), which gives 0.4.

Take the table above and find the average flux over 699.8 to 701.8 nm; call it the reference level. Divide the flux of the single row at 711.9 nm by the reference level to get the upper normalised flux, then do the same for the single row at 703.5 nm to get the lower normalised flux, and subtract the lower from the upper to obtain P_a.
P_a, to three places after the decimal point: -0.052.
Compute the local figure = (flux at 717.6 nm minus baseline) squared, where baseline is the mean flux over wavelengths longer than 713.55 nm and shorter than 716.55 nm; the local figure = 0.15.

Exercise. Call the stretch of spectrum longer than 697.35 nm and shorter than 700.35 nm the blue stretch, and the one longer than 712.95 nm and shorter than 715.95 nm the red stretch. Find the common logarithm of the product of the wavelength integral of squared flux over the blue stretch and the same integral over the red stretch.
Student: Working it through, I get 5.66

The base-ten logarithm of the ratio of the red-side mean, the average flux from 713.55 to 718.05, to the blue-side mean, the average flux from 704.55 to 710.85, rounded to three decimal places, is -0.013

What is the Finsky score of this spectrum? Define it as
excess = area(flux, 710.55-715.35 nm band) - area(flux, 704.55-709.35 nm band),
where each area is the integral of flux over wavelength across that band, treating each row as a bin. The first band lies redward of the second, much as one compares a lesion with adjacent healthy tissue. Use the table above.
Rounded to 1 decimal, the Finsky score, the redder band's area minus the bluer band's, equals -2.0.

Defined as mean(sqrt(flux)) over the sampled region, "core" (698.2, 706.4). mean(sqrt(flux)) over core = 3.91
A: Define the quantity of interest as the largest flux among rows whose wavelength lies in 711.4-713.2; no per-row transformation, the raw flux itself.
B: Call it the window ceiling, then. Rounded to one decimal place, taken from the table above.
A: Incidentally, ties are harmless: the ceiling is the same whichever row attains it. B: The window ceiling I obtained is 15.1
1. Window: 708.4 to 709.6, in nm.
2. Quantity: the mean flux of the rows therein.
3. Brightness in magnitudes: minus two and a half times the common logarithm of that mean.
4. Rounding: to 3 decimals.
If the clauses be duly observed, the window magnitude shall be -2.960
